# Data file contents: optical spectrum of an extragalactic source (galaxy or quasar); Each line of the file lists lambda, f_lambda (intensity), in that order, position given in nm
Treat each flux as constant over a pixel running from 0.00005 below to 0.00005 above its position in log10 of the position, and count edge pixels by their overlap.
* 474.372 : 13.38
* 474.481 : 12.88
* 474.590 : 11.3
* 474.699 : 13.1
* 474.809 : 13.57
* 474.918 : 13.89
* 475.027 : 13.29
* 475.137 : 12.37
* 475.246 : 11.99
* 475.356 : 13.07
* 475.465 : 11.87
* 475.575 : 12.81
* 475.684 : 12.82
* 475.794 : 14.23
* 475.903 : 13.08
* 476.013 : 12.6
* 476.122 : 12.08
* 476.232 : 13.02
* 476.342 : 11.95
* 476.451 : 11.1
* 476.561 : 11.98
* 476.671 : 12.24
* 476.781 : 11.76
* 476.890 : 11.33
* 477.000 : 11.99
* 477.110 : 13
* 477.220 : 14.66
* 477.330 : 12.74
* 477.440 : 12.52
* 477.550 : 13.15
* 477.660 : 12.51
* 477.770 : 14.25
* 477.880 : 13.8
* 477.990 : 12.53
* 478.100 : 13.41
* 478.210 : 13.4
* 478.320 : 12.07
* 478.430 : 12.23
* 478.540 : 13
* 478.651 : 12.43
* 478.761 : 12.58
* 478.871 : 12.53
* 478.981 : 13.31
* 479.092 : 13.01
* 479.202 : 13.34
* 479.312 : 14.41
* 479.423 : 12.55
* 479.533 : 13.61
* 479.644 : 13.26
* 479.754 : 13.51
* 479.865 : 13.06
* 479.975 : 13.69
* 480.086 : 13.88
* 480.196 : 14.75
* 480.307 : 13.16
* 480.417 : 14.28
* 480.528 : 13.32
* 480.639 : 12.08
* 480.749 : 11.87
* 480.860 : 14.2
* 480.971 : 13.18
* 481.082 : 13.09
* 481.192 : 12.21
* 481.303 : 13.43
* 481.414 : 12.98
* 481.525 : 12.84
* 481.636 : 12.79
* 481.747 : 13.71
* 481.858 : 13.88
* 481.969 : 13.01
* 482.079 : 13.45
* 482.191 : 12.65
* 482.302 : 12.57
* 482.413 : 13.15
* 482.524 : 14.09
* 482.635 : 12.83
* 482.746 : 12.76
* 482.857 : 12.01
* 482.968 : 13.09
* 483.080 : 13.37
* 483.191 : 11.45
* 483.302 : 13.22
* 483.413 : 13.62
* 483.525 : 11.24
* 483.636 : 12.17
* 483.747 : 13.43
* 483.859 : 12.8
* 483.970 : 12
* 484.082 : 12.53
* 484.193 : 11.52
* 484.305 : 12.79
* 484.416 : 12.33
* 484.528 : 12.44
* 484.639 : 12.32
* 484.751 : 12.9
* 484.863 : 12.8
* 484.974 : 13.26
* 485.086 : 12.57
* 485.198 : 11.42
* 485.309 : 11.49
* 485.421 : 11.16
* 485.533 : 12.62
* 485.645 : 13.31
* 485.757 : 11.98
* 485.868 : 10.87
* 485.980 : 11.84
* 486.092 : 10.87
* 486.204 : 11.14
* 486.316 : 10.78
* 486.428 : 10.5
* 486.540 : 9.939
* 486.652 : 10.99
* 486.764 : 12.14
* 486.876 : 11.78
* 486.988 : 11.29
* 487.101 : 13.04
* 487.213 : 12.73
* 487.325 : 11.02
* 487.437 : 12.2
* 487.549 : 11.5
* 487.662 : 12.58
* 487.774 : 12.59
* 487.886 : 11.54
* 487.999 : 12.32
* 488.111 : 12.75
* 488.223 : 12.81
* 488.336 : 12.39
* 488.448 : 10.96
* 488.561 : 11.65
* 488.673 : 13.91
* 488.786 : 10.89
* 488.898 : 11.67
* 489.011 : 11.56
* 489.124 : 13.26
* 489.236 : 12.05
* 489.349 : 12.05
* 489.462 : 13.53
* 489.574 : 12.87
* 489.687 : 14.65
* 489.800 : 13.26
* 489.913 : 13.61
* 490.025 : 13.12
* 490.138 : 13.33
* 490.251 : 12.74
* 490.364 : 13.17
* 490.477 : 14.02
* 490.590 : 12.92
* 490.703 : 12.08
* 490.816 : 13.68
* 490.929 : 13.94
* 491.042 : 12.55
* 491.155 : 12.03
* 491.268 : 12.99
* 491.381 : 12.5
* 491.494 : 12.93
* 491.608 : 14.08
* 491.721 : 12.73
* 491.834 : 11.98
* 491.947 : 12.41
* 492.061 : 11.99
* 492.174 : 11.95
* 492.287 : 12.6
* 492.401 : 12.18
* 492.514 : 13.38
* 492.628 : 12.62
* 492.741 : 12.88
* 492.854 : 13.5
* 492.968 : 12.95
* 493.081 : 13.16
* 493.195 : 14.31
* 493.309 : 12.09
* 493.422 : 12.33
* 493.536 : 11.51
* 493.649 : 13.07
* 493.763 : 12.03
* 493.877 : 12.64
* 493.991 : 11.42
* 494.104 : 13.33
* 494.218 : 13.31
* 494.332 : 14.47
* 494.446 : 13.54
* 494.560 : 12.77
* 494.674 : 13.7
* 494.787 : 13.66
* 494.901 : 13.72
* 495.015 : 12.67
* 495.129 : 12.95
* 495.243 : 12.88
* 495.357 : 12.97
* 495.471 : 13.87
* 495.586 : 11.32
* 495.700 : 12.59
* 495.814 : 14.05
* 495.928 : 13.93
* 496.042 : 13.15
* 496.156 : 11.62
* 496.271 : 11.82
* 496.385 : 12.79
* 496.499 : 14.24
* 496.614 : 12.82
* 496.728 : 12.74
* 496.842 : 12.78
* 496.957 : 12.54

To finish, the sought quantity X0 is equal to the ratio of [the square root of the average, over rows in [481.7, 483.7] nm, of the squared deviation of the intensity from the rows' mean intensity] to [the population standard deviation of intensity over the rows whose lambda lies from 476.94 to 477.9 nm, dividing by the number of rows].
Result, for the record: 0.92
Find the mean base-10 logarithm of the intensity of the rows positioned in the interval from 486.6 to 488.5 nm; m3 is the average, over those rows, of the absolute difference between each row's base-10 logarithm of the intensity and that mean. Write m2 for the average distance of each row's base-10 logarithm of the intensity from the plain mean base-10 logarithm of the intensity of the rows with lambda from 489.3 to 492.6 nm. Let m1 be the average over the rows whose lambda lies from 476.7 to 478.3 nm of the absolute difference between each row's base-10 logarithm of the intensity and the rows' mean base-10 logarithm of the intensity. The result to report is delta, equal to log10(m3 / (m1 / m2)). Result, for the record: -1.75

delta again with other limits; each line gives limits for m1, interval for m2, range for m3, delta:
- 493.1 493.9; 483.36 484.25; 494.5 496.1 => -1.70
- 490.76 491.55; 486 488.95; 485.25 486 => -1.41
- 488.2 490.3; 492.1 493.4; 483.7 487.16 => -1.76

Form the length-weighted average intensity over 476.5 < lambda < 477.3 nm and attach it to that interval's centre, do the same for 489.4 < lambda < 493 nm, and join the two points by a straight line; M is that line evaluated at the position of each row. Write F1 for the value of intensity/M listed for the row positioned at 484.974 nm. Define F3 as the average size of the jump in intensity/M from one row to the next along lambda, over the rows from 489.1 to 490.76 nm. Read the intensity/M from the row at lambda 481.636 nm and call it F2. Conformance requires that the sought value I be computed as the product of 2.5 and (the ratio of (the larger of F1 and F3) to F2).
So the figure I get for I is 2.57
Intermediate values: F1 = 1.04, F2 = 1.02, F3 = 0.063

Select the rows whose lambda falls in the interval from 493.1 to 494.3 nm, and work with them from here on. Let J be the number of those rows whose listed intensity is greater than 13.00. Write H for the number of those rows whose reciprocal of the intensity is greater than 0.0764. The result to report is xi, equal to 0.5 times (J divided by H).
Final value 0.3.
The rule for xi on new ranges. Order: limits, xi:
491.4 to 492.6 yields 0.1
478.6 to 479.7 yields 0.6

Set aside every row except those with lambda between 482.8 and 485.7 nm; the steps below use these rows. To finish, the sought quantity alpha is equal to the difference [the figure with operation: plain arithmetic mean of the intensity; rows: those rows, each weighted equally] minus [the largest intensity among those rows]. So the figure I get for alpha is -1.16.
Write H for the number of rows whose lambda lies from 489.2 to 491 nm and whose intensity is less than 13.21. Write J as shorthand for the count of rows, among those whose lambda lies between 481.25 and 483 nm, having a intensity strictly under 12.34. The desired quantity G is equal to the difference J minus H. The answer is -7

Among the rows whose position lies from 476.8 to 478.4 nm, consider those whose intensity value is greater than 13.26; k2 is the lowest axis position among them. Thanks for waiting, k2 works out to 477.220 nm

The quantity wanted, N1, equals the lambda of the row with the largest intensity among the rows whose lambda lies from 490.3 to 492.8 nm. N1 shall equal 491.608 nm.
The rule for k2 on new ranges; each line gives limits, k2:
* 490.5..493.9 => 490.816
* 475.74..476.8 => 475.794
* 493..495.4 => 493.195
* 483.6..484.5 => 483.747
